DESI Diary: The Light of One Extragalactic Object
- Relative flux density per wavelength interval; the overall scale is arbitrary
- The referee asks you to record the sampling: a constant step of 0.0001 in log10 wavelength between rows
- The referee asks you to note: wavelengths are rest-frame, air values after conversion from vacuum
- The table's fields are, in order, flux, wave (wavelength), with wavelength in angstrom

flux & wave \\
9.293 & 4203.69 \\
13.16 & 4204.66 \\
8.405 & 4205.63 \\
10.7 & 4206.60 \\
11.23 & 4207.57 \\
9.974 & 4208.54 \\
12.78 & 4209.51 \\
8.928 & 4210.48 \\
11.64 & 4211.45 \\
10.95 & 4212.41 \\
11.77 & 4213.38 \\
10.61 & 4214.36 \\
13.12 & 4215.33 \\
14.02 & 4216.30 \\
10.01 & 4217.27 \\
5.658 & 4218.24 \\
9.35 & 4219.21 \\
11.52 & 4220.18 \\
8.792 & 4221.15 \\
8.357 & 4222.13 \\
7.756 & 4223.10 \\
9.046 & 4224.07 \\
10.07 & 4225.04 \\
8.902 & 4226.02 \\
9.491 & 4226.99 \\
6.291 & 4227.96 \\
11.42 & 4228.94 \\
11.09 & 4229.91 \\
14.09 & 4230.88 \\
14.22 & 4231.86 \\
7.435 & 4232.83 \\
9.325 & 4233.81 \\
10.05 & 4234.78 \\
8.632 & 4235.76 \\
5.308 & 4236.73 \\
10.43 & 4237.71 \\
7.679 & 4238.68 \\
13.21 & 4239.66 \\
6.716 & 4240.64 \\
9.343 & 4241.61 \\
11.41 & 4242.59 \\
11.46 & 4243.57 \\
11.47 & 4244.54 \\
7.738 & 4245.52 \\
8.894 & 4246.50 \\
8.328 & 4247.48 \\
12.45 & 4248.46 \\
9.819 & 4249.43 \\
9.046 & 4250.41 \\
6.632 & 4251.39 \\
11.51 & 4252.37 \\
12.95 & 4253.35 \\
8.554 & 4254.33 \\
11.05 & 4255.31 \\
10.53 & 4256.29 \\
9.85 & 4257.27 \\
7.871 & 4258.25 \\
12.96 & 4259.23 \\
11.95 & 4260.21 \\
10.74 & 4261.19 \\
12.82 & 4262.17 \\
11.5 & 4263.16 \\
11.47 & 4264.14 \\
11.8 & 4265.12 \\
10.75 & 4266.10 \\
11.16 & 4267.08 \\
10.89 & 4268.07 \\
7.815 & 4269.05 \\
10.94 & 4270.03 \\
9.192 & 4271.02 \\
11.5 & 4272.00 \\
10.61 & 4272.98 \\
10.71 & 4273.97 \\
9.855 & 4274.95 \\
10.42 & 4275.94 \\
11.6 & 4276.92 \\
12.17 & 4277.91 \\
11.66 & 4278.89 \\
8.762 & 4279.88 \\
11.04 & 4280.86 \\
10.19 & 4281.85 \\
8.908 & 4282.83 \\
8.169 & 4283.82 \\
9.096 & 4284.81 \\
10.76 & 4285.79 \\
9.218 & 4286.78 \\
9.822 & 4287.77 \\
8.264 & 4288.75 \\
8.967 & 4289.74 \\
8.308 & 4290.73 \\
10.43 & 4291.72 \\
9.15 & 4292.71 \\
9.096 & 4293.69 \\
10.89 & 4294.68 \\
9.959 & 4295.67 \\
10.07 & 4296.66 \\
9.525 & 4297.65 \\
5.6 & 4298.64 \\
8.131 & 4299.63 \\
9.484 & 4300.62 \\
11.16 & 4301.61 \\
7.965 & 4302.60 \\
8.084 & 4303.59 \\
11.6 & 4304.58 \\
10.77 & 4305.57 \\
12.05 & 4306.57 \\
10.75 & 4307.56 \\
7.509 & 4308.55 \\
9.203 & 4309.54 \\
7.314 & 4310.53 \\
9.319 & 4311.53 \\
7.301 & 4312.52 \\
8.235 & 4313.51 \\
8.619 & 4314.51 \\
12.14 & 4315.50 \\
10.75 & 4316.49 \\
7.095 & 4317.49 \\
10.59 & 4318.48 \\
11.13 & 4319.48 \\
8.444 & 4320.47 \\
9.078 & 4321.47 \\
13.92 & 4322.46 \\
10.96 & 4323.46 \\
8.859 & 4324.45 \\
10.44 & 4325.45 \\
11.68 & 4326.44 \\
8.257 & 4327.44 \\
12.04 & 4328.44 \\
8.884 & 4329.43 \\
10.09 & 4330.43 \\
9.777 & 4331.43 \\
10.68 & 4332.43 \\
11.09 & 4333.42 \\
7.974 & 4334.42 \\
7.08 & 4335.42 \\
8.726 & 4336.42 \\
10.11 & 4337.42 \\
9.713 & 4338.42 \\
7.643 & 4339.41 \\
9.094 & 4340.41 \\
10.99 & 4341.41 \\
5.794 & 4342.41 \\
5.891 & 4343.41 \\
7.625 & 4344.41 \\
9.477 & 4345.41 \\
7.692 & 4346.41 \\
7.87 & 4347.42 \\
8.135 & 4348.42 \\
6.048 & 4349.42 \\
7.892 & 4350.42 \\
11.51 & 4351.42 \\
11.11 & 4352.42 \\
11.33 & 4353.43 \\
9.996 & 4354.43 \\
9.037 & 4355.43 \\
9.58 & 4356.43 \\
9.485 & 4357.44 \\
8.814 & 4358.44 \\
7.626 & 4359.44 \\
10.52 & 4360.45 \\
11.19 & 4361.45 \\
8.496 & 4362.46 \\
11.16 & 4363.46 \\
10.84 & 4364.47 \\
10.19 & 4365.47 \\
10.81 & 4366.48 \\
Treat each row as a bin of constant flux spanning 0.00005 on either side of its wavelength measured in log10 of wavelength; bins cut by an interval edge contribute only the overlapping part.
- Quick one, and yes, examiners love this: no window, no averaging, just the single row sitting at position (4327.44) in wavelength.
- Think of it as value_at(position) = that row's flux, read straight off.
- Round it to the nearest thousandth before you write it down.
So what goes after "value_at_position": 8.257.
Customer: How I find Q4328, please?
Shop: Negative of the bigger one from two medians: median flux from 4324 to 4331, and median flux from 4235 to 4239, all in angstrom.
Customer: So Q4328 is -10.1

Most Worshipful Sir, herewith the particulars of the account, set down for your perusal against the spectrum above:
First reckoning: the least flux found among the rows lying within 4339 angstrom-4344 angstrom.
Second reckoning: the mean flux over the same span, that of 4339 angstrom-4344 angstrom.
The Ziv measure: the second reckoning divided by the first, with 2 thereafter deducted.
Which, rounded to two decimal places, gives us -0.64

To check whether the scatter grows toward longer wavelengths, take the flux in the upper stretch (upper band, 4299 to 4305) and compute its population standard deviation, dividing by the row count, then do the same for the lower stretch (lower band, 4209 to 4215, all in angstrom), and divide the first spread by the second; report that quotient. 1.25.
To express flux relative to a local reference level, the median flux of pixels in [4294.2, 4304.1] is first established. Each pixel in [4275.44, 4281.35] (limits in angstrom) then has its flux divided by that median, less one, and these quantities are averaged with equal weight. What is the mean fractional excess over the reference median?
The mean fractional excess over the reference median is 0.15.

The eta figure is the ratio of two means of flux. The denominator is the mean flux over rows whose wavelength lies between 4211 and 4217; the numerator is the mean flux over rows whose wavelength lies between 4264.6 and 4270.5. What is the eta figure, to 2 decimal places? 0.88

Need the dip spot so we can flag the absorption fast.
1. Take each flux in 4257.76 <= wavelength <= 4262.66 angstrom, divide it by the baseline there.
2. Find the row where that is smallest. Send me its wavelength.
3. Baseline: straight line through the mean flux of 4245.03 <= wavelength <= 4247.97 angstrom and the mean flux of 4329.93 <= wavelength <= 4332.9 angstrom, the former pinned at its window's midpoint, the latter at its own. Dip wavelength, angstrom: 4258.25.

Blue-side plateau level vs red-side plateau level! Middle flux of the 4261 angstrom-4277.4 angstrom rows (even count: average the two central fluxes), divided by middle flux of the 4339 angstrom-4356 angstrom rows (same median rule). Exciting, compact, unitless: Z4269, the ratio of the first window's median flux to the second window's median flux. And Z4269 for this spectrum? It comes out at 1.34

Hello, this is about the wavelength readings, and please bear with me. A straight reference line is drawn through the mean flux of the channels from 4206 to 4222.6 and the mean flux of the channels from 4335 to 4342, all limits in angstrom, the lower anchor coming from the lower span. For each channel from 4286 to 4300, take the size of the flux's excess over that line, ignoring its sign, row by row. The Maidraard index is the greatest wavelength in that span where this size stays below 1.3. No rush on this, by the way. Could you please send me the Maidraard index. 4297.65 angstrom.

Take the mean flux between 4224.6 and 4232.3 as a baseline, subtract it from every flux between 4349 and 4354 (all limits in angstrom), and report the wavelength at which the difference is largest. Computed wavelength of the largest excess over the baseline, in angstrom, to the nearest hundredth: 4351.42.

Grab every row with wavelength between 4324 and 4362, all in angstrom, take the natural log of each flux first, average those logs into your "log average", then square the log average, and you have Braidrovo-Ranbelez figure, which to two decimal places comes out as 4.85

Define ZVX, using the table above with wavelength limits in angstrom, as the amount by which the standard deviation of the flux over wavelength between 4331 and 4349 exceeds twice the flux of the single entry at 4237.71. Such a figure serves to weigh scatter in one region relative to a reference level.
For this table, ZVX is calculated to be -19.3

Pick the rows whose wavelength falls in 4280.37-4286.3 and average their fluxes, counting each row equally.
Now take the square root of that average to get 3.113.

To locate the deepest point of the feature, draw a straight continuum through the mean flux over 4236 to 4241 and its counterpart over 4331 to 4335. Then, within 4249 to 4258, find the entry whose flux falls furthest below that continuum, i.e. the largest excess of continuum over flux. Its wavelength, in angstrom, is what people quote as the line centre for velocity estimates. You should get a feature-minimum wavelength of 4251.39 angstrom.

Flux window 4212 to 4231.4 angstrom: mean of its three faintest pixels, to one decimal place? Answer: 6.6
